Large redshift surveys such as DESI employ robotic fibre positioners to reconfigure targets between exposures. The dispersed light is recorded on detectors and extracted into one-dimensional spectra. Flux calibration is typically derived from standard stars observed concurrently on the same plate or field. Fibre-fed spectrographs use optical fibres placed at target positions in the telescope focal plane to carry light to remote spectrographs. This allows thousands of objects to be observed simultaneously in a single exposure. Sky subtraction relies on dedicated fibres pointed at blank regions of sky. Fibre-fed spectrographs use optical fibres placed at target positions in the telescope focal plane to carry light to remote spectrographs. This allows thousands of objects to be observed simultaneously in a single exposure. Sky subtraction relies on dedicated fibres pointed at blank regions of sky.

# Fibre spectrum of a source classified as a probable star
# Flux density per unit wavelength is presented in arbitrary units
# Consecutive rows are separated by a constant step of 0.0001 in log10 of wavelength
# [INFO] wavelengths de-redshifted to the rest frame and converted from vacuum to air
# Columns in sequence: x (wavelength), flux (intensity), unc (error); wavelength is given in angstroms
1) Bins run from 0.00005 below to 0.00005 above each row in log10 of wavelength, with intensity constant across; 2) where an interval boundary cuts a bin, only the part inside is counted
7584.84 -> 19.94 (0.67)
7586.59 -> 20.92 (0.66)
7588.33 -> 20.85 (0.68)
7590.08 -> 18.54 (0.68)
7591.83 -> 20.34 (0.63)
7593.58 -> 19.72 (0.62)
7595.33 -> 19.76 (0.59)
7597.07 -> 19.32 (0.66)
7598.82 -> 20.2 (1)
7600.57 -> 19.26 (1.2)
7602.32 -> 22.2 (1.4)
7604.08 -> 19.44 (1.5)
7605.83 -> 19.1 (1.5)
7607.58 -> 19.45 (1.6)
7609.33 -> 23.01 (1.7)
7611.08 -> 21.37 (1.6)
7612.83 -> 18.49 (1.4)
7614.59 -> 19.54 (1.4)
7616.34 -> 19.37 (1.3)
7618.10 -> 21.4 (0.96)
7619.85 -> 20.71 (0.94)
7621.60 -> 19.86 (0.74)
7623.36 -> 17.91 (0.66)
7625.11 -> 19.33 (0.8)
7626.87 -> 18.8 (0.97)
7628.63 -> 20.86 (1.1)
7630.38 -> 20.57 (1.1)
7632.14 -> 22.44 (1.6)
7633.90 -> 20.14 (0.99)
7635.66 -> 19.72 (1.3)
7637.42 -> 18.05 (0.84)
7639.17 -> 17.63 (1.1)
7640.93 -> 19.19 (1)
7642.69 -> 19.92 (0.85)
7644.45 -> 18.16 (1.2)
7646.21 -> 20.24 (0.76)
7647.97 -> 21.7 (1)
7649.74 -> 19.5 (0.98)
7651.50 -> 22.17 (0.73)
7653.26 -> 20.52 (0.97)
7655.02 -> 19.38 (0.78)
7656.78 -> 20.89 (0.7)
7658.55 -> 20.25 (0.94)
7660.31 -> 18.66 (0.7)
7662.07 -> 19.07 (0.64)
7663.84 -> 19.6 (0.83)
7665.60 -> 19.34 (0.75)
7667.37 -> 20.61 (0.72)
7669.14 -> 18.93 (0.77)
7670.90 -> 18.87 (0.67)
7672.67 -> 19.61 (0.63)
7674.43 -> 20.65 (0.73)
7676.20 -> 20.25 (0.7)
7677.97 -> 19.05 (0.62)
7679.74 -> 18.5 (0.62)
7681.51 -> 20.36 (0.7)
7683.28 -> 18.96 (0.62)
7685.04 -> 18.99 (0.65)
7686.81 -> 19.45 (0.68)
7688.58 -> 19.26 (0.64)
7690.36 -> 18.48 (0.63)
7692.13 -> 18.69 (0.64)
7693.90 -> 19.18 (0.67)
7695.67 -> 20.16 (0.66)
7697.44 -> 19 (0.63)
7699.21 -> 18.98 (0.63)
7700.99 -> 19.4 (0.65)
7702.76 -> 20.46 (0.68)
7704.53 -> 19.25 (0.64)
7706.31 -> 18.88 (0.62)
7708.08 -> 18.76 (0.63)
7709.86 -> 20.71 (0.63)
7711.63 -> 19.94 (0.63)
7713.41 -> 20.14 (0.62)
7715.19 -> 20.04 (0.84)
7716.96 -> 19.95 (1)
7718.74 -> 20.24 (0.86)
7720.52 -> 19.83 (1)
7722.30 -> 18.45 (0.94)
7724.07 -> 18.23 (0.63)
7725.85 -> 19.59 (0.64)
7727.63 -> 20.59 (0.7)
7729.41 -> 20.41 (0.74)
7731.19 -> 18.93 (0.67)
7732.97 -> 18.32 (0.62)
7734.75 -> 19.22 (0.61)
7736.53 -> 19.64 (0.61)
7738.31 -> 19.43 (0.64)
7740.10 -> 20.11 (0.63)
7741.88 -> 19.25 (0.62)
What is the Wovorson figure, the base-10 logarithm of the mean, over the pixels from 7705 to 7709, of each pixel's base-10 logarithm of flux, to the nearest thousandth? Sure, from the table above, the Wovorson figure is 0.105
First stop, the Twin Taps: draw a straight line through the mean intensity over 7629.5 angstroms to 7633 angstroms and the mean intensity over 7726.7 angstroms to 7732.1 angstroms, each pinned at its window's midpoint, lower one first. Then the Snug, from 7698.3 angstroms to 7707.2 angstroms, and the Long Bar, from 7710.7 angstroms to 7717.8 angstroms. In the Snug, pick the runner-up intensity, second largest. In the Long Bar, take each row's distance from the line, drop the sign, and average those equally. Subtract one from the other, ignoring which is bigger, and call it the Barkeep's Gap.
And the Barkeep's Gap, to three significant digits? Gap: 19.2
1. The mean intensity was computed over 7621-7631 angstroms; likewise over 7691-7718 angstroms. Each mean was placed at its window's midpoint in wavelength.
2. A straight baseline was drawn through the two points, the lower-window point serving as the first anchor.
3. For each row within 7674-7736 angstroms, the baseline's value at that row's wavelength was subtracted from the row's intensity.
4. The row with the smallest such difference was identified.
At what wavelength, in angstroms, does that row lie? 7724.07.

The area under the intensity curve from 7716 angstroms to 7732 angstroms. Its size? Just 313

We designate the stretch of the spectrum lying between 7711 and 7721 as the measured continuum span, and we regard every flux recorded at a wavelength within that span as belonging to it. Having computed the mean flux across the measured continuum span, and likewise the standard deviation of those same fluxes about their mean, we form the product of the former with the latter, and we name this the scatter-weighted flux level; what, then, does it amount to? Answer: 3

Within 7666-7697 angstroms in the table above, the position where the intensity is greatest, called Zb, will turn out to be 7674.43 angstroms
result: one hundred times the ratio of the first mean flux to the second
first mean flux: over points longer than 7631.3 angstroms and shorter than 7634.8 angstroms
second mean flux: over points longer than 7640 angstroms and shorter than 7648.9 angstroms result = 107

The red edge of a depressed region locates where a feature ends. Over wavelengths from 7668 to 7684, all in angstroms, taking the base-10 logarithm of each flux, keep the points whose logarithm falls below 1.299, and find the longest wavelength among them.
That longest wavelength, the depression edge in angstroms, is 7683.28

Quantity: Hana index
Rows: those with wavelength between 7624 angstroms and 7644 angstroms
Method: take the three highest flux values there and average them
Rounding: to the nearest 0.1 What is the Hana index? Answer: 21.3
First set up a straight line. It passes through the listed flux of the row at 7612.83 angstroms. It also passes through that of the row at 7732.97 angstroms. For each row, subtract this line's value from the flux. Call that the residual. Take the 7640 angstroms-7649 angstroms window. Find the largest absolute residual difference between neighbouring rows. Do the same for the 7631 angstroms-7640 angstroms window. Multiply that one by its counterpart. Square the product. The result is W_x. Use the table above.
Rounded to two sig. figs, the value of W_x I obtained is 23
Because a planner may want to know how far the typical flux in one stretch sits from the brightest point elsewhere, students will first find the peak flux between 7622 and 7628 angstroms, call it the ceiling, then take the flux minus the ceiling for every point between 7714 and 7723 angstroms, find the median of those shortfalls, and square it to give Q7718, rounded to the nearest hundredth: 0.38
